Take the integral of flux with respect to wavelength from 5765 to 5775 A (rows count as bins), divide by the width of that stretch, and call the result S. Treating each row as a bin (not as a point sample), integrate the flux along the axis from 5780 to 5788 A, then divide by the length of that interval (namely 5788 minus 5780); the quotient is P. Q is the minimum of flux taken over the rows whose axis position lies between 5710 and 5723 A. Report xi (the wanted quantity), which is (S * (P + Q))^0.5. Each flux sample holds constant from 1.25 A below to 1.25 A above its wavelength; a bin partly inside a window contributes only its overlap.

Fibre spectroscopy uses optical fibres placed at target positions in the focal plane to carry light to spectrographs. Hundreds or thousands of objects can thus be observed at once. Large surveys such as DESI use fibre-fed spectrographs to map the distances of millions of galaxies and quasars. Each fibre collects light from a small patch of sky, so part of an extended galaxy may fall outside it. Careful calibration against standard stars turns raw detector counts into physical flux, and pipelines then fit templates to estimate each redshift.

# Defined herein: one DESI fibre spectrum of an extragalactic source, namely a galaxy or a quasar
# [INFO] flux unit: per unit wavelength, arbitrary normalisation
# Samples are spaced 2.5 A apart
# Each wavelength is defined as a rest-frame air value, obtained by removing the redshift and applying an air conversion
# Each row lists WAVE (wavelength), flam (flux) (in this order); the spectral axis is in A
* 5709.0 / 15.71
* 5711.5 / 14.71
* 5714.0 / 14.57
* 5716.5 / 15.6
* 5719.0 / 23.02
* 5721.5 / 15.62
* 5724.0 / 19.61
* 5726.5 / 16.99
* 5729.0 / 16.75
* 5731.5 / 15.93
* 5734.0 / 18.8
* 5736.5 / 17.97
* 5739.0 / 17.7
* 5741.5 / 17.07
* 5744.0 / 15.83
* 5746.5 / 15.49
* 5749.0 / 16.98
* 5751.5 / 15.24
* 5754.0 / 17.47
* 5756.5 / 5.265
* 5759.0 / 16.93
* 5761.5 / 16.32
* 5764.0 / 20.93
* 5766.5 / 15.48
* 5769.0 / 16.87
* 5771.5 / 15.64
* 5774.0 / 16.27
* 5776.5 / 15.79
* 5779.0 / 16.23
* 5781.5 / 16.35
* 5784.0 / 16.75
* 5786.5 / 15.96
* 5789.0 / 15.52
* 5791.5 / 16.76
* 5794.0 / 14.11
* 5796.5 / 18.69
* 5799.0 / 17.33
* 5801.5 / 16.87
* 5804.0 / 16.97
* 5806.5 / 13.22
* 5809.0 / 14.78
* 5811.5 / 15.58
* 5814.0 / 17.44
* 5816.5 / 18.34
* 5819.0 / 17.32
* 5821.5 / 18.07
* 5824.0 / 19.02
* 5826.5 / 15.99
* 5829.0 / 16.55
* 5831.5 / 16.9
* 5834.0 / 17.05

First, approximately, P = 16.3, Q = 14.57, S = 16.2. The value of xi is 22.4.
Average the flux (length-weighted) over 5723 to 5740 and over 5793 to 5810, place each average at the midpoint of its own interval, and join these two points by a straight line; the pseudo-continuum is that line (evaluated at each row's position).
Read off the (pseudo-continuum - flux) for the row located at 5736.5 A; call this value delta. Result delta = 0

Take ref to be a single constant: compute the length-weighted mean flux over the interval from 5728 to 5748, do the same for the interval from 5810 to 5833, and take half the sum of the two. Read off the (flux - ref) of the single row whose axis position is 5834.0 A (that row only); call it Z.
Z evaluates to 0.0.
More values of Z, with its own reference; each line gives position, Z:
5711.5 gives -2.4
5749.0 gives -0.1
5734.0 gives 1.7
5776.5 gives -1.3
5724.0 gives 2.5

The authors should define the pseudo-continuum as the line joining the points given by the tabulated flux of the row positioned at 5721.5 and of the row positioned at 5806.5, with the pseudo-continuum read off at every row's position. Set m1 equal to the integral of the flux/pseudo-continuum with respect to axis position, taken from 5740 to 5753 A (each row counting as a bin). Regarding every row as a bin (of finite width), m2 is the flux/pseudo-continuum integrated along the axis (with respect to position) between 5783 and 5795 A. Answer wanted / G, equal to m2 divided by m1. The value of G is 0.98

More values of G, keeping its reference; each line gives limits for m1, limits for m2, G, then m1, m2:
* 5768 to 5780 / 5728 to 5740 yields 1.00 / 13.7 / 13.7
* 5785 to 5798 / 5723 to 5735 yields 0.88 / 15.5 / 13.7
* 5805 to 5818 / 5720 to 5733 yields 0.91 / 15.8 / 14.4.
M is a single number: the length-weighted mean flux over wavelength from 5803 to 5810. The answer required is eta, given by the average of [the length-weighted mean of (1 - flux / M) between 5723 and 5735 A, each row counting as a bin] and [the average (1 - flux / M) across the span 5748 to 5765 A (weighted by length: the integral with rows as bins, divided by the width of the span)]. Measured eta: -0.11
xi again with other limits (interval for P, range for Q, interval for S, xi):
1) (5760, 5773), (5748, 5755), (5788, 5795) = 22.4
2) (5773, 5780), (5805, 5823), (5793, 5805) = 22.2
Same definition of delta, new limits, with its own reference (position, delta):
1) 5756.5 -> 12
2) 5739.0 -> 0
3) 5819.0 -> -2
